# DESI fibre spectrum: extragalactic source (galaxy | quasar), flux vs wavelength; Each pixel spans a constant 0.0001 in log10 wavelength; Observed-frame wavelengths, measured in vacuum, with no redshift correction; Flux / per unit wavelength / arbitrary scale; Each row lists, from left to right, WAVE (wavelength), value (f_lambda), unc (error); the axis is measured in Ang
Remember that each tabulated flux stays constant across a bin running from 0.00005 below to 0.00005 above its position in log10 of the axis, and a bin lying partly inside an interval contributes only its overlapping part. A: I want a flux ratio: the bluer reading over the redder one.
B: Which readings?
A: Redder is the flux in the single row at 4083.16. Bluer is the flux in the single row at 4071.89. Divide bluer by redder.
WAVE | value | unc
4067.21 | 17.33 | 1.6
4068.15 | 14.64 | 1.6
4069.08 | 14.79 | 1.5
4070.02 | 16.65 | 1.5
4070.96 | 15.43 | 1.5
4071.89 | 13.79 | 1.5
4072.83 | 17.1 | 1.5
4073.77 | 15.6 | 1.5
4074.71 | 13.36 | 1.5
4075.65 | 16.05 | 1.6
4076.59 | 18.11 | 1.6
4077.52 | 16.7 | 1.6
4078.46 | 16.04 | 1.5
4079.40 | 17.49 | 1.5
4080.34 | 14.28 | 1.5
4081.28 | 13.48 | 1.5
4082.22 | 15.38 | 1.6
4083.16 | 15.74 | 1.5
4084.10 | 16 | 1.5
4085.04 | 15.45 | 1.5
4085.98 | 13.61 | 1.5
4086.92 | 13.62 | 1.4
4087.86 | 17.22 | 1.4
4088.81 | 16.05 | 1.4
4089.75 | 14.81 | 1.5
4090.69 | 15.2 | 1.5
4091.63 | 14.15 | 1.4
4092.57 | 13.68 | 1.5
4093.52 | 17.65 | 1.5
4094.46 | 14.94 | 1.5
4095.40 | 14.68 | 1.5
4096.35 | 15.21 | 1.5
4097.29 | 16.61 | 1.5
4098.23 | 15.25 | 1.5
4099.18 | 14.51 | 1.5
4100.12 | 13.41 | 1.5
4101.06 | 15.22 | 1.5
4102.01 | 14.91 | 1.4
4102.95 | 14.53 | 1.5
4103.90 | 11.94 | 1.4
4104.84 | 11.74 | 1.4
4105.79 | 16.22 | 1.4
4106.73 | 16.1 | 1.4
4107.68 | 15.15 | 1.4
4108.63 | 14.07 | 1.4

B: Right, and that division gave 0.88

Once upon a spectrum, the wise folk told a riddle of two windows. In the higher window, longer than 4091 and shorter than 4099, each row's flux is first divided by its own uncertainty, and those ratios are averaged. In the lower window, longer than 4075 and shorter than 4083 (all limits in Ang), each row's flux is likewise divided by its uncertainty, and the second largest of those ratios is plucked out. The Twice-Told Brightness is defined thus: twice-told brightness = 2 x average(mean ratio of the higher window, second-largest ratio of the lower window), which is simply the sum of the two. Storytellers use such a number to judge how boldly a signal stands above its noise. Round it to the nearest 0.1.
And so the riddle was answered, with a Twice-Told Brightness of 21.6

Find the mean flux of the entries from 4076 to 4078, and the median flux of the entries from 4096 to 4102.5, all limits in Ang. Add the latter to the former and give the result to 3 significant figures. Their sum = 32.6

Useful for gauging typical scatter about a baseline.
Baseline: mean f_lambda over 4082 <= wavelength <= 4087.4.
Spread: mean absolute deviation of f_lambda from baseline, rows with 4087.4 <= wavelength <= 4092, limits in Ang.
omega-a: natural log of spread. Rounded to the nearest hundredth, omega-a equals -0.10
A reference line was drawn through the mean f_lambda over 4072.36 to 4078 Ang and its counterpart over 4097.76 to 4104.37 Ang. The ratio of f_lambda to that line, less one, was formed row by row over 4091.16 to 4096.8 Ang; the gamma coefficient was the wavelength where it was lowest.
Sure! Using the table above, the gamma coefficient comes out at 4092.57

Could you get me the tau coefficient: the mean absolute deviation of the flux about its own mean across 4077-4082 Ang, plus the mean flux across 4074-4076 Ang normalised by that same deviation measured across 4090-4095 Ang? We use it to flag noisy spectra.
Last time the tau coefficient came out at 16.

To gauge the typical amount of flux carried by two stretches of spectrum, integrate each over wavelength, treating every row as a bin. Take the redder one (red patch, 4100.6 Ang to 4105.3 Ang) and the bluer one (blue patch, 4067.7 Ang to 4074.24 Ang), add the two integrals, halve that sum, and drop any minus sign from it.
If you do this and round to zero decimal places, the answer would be 83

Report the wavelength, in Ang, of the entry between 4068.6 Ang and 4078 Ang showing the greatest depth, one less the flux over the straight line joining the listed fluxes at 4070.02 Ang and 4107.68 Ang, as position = 4074.71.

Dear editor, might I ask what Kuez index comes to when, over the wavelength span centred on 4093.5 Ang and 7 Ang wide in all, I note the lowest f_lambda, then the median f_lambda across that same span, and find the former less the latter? -1.3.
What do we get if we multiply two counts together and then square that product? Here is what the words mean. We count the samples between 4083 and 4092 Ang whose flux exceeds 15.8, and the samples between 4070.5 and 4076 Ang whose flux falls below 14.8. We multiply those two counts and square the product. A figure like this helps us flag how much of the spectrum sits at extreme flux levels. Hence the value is 36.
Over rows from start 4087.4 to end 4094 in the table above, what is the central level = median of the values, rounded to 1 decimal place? 15.2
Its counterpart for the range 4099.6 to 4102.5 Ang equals 14.9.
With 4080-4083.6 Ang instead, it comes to 14.8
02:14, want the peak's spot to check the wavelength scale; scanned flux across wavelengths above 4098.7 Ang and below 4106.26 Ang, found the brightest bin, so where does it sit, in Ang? 4105.79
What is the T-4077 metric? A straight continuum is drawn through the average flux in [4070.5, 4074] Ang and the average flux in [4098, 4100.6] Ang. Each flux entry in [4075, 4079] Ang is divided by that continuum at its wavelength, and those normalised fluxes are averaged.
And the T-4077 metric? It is 1.09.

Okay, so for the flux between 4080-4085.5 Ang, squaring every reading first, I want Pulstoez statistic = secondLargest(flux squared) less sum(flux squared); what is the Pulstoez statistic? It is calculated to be -1117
